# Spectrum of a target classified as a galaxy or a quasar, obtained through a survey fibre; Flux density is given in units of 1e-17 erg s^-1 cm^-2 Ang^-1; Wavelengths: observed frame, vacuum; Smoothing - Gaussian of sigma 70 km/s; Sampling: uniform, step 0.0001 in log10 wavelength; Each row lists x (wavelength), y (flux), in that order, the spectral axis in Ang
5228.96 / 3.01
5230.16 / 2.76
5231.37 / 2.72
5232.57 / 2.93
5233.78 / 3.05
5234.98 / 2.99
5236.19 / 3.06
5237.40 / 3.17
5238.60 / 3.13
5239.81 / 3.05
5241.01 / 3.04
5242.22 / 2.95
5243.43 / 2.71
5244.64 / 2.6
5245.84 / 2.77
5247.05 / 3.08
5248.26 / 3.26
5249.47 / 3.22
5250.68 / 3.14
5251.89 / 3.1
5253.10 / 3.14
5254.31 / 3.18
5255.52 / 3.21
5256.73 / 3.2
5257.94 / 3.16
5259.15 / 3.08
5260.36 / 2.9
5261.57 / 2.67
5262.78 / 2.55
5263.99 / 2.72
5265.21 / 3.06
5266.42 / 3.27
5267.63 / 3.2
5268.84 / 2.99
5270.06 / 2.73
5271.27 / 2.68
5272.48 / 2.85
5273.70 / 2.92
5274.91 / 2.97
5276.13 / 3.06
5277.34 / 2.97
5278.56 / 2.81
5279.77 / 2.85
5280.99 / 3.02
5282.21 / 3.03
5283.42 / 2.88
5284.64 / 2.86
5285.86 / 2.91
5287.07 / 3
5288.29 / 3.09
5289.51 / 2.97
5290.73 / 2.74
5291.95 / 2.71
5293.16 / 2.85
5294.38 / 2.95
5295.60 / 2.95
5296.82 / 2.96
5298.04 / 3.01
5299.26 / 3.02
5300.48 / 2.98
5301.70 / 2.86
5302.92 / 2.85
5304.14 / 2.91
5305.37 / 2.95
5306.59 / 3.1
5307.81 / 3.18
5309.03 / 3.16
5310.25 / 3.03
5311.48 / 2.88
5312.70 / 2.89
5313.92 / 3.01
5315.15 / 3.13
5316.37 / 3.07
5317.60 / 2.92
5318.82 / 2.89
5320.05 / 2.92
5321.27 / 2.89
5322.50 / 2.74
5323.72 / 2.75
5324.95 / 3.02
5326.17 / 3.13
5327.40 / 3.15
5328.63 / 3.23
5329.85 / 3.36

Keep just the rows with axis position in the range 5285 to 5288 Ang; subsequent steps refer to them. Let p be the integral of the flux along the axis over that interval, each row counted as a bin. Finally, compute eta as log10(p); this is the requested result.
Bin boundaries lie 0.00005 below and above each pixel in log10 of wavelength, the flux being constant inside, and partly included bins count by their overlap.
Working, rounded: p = 9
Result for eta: 0.95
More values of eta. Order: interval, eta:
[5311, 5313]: 0.76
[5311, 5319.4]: 1.40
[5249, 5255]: 1.28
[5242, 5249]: 1.31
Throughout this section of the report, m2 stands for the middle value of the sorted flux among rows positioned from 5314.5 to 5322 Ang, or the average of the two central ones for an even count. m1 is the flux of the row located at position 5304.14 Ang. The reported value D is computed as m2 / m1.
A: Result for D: 1.00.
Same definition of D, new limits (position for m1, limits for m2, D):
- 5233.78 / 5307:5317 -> 1.00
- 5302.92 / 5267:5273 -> 1.00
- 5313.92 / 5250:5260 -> 1.05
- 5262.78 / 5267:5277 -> 1.15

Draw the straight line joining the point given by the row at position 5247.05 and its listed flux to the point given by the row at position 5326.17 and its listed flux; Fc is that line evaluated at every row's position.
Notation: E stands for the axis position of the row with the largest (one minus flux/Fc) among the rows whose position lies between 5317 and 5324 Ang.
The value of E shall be 5322.50 Ang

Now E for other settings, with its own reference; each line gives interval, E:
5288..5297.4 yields 5291.95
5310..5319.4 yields 5311.48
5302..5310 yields 5302.92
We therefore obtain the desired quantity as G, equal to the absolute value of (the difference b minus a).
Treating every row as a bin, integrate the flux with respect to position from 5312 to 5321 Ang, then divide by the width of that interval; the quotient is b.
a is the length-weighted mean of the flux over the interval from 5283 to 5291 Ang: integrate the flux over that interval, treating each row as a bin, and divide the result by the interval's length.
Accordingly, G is 0.04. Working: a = 2.93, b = 2.972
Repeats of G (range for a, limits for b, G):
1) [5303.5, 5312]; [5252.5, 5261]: 0.09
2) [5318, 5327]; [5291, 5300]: 0.00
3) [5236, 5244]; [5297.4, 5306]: 0.08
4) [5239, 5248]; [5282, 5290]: 0.06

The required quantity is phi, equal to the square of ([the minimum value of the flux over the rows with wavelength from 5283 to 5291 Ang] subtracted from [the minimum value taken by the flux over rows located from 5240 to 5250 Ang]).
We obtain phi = 0.02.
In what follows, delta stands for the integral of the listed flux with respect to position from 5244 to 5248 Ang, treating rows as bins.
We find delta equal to 11.4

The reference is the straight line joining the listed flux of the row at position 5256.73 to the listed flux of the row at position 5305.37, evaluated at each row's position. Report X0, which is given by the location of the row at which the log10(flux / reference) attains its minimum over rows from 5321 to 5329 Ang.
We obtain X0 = 5322.50 Ang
